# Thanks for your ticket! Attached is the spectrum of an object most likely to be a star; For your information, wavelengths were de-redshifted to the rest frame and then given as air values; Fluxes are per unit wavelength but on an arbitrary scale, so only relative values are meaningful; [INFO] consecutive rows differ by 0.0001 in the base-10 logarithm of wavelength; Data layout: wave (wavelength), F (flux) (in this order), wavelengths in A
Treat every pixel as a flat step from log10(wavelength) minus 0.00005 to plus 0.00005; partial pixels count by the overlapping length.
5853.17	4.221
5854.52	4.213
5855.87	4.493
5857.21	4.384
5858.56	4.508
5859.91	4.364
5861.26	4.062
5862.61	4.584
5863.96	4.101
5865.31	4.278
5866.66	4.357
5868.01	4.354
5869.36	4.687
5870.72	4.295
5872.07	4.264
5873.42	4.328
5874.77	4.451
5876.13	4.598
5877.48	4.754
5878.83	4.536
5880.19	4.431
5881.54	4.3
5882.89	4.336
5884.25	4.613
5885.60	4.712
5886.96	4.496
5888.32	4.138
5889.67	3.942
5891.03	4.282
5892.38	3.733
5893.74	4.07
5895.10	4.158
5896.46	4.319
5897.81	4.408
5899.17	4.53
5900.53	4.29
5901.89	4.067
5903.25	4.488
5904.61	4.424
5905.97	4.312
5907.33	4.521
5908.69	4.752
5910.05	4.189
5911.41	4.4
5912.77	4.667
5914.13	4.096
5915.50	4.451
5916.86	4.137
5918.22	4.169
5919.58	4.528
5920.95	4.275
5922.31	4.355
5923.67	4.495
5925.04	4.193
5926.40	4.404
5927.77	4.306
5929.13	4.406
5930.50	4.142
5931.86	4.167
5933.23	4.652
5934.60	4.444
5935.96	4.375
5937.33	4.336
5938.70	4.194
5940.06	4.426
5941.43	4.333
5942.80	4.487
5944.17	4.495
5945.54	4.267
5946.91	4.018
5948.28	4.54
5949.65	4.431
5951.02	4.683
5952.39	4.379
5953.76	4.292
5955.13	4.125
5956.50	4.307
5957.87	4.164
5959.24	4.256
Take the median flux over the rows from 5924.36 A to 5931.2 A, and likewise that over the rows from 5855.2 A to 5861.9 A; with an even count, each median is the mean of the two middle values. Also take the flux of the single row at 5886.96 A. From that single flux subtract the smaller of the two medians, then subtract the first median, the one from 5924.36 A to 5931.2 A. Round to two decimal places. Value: -4.12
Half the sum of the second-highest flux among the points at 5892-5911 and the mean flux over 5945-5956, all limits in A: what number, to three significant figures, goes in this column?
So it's 4.44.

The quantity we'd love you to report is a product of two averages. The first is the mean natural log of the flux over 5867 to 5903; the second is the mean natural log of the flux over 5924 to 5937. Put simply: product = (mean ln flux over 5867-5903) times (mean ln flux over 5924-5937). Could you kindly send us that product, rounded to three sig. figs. 2.16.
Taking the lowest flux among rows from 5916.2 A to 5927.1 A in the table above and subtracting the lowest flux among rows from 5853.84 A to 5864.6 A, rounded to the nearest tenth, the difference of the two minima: 0.1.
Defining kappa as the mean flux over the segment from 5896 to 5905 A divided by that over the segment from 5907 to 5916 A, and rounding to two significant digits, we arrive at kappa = 0.98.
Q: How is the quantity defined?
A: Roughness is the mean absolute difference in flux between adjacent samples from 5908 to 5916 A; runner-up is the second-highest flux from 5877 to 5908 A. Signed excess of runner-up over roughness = 4.32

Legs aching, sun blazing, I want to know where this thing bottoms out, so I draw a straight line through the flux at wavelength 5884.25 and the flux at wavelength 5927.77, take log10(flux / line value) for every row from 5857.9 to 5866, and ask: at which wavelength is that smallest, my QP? 5861.26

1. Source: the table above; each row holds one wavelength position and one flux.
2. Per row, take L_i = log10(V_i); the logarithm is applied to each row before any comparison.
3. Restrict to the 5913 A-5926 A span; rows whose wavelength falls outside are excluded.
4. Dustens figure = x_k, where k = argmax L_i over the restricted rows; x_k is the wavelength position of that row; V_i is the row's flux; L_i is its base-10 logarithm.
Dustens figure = 5919.58 A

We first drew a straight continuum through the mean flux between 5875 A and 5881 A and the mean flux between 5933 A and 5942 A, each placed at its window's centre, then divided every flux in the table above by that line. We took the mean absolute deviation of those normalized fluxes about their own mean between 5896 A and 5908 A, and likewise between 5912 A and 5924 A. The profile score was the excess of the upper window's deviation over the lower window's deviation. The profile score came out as 0.012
